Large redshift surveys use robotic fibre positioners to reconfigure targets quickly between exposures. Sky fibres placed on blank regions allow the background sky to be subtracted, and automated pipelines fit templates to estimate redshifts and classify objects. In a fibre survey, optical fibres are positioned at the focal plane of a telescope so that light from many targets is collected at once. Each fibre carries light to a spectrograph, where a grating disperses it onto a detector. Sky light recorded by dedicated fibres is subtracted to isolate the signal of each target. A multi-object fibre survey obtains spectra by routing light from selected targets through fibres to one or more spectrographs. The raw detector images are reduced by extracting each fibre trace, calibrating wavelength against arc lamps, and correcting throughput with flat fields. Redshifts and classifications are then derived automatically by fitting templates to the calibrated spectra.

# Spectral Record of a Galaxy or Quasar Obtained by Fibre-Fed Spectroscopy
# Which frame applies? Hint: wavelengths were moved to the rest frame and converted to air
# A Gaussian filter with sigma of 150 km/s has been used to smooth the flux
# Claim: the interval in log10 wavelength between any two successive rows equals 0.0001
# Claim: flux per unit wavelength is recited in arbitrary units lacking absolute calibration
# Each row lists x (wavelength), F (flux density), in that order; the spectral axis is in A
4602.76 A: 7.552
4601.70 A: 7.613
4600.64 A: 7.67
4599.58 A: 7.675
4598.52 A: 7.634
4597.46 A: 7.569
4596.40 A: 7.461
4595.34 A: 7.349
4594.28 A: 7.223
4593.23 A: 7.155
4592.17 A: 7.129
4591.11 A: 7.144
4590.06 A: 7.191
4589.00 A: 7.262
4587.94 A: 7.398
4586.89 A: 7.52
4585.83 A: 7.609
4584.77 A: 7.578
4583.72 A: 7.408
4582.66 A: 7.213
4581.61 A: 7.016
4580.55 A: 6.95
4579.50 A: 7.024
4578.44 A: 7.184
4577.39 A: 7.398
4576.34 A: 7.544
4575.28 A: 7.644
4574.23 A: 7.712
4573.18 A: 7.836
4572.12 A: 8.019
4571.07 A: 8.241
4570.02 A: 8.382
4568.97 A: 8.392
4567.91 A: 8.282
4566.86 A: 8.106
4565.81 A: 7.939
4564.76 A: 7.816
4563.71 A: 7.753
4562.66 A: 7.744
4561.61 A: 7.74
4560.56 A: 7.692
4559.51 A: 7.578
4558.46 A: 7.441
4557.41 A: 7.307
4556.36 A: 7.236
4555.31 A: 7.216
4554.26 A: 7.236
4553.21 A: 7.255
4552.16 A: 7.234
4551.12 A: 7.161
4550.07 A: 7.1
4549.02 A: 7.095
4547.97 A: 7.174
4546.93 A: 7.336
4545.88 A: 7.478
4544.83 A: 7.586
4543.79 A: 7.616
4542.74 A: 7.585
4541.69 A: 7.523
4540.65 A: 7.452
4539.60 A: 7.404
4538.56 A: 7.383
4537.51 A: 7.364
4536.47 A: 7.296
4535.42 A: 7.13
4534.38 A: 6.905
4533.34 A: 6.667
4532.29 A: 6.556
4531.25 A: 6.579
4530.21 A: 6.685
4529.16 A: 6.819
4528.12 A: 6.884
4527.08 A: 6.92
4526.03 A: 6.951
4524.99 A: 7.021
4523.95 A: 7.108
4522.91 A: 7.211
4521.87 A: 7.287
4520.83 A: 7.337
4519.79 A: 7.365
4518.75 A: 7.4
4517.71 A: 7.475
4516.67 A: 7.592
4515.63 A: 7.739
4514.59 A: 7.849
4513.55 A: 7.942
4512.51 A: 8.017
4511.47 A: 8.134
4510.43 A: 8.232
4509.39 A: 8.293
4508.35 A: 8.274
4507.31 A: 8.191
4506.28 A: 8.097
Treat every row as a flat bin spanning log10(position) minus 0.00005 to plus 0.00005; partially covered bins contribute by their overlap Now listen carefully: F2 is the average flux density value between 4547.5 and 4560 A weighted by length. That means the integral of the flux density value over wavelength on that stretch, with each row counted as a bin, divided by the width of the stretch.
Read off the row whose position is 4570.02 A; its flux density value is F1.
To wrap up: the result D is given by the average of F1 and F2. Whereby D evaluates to 7.82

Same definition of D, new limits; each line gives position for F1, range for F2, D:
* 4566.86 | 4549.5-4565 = 7.77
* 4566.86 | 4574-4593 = 7.71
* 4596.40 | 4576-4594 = 7.37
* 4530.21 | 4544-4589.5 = 7.11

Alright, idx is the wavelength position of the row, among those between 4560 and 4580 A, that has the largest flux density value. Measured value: 4568.97 A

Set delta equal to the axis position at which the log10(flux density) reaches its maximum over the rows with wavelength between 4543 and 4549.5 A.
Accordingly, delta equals 4543.79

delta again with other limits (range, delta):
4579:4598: 4585.83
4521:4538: 4537.51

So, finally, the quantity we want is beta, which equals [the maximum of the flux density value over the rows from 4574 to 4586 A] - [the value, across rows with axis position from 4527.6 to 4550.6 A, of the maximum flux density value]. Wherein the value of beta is 0.10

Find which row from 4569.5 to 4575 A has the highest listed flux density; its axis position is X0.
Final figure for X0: 4570.02 A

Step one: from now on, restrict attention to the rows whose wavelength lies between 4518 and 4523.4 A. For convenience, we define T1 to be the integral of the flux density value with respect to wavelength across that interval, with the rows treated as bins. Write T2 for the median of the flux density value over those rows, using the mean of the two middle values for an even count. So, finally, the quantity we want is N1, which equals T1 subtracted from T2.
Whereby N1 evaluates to -32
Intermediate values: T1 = 39.6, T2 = 7.3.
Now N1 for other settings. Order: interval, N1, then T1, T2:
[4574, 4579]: -30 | 37.4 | 7.5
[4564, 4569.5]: -36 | 44.5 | 8.1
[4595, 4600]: -30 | 37.7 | 7.6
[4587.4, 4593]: -33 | 40.5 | 7.2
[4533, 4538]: -28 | 35.5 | 7.1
